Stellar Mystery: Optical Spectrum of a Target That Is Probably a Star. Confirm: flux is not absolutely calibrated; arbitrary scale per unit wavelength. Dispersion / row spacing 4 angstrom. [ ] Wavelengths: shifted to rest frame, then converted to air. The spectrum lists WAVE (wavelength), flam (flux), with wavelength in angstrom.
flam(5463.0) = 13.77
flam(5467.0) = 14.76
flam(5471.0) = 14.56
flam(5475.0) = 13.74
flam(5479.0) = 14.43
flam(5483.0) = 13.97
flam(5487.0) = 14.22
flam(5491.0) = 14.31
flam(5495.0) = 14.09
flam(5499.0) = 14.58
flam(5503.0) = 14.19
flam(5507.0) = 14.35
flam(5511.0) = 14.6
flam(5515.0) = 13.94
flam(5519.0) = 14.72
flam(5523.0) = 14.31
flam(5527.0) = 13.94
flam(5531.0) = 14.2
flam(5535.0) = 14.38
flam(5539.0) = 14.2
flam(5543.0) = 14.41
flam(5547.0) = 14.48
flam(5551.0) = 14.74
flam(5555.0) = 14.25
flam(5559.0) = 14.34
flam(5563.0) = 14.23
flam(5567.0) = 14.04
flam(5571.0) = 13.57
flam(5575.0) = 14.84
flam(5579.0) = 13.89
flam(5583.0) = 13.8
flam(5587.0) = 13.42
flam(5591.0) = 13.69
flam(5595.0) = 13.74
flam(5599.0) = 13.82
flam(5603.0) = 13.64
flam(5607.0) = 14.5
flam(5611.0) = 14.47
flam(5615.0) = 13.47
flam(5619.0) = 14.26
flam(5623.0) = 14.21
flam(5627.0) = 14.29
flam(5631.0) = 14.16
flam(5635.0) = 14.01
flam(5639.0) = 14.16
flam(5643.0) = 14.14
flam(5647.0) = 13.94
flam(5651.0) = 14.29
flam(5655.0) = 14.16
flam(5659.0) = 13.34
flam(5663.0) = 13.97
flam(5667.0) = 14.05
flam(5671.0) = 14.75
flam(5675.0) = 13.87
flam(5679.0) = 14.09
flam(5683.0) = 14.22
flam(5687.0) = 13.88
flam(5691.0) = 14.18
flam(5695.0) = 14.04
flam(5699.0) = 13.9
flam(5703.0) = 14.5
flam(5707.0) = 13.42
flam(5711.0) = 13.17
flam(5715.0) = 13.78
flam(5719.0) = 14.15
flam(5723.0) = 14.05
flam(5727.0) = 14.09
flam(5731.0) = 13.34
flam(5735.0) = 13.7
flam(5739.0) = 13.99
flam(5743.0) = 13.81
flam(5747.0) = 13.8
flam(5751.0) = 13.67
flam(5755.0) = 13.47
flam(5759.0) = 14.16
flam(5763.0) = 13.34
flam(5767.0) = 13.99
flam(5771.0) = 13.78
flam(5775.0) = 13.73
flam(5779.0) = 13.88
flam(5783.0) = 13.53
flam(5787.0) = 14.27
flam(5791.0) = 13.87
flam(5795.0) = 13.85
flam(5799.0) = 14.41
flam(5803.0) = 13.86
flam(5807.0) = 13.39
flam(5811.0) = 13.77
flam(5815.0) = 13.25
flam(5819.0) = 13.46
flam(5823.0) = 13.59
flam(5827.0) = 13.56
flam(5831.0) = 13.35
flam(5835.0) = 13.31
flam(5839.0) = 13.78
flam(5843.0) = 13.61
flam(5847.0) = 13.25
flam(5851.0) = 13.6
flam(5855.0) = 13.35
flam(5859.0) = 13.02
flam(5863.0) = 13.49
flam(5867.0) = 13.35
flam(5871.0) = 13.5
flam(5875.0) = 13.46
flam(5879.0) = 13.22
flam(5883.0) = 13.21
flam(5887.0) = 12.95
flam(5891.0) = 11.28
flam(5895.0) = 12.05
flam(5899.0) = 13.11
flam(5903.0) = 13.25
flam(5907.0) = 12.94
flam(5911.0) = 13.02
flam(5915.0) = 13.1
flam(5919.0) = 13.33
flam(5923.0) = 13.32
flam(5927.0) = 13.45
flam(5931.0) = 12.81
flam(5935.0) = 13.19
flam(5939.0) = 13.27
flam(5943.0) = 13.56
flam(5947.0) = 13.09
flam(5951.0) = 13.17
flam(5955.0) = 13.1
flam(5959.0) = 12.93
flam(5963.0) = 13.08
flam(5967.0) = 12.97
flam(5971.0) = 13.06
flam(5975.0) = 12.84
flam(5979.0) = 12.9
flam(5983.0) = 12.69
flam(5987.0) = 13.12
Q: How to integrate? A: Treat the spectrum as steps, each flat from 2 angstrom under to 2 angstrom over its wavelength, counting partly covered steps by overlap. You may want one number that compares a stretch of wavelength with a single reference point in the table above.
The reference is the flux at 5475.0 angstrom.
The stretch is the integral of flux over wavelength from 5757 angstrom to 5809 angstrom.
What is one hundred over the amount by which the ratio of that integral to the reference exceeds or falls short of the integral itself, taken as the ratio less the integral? -0.15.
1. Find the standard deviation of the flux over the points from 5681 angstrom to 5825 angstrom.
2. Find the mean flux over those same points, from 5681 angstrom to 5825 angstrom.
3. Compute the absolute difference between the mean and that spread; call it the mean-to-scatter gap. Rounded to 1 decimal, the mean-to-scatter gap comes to 13.5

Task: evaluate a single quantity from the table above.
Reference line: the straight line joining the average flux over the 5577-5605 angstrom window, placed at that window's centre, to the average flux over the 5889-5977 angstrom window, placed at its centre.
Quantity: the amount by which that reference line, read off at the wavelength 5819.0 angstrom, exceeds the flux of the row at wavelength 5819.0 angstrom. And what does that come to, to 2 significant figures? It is -0.22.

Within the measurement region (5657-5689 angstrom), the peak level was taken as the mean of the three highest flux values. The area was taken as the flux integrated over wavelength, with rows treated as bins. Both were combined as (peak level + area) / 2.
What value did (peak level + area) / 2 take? 232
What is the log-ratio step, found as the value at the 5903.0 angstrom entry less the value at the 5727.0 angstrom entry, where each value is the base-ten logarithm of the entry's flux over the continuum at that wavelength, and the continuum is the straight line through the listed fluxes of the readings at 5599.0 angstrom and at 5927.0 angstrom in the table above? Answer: -0.020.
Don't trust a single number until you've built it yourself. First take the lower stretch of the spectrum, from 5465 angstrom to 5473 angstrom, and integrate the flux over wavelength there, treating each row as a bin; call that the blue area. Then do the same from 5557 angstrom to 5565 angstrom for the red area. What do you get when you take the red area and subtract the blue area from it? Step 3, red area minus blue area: -3.0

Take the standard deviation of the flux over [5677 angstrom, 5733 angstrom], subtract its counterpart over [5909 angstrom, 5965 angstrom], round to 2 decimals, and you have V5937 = 0.17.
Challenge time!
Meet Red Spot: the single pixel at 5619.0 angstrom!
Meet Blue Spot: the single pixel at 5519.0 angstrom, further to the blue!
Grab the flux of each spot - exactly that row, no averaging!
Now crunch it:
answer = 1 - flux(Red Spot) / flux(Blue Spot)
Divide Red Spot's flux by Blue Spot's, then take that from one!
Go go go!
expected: 0.031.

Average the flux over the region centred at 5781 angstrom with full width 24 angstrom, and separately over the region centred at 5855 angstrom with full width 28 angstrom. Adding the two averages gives 27.2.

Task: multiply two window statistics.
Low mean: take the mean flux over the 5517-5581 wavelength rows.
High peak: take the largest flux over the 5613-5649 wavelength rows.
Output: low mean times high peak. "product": 204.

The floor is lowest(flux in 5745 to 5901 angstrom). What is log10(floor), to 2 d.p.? 1.05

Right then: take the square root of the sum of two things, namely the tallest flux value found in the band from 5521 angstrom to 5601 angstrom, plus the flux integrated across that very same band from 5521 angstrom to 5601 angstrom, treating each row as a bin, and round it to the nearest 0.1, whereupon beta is 33.8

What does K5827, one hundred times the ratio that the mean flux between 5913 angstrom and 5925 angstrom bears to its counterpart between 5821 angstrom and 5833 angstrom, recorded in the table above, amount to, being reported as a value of 98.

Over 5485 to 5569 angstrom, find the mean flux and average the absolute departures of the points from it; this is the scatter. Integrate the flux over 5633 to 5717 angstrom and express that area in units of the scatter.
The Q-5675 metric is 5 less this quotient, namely -6830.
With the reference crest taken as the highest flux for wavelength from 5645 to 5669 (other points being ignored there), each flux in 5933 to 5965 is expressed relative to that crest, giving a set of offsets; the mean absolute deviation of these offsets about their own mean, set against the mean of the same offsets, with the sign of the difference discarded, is 1.24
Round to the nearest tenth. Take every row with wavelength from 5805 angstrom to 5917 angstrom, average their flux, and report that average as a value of 13.2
